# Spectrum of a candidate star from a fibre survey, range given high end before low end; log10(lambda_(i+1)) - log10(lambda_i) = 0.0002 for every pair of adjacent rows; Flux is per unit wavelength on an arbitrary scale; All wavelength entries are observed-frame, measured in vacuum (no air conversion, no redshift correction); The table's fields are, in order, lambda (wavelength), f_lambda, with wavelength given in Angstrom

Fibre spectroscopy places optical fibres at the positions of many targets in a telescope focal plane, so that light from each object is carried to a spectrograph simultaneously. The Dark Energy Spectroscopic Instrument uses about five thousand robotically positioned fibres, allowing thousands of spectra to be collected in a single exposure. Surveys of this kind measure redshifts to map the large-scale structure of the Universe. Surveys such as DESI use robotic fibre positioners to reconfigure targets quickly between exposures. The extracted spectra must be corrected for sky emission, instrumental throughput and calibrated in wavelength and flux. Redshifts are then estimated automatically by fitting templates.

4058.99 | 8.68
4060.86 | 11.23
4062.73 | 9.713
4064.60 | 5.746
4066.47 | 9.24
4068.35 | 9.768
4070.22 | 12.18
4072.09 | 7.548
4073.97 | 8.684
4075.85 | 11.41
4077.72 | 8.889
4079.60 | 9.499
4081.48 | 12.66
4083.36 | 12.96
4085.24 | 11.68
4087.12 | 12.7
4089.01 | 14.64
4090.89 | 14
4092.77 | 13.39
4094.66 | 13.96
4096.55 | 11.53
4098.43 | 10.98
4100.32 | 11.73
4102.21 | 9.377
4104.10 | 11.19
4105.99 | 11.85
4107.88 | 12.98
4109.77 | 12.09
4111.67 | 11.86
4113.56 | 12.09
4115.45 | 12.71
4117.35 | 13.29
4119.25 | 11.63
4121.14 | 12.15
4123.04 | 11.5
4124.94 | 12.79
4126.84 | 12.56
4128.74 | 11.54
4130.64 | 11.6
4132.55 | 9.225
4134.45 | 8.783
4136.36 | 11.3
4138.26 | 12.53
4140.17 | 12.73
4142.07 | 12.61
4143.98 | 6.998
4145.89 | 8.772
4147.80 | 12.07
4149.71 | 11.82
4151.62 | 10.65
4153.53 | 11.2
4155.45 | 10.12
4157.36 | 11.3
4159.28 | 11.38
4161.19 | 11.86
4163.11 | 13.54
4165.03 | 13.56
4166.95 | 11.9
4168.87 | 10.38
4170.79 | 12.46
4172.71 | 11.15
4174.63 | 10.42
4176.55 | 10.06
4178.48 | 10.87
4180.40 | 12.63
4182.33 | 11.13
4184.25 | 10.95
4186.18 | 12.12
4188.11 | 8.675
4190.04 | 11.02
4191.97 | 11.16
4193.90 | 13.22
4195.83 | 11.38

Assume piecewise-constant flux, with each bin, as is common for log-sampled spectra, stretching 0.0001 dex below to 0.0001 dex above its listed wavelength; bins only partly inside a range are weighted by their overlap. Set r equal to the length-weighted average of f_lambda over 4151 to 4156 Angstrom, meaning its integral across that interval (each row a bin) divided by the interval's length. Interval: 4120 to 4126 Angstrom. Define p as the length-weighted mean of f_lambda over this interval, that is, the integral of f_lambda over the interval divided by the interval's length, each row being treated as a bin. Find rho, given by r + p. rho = 22.8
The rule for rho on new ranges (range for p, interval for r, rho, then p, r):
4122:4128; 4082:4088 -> 24.7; 12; 12.5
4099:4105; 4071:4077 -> 20.1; 11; 9.3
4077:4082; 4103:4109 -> 22.2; 10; 11.9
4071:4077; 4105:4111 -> 21.6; 9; 12.3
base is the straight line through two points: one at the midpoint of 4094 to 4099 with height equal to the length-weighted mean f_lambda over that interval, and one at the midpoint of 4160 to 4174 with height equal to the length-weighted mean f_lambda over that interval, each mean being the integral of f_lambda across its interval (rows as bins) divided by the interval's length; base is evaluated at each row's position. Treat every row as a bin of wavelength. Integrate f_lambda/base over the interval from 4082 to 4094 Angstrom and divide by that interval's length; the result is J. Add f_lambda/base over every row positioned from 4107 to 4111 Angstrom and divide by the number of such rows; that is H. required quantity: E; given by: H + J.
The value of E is 2.12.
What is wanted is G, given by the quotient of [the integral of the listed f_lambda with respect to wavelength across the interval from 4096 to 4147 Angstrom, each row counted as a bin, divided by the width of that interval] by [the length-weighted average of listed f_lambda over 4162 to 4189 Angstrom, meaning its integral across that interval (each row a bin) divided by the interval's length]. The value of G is 1.00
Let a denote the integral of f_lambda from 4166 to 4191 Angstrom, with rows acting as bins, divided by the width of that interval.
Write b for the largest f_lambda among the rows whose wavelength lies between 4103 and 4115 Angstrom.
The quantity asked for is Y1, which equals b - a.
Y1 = 1.9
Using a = 11.1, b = 12.98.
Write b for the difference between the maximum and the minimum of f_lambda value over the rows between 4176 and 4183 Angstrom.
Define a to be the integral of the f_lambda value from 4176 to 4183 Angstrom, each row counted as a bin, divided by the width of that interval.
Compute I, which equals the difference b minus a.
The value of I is -8.7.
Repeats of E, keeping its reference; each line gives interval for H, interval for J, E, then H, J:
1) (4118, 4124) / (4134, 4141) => 1.92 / 0.97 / 0.95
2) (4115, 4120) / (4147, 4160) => 1.96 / 1.03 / 0.93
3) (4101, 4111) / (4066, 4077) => 1.75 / 0.95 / 0.81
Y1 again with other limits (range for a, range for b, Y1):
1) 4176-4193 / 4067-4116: 3.7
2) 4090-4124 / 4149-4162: -0.3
